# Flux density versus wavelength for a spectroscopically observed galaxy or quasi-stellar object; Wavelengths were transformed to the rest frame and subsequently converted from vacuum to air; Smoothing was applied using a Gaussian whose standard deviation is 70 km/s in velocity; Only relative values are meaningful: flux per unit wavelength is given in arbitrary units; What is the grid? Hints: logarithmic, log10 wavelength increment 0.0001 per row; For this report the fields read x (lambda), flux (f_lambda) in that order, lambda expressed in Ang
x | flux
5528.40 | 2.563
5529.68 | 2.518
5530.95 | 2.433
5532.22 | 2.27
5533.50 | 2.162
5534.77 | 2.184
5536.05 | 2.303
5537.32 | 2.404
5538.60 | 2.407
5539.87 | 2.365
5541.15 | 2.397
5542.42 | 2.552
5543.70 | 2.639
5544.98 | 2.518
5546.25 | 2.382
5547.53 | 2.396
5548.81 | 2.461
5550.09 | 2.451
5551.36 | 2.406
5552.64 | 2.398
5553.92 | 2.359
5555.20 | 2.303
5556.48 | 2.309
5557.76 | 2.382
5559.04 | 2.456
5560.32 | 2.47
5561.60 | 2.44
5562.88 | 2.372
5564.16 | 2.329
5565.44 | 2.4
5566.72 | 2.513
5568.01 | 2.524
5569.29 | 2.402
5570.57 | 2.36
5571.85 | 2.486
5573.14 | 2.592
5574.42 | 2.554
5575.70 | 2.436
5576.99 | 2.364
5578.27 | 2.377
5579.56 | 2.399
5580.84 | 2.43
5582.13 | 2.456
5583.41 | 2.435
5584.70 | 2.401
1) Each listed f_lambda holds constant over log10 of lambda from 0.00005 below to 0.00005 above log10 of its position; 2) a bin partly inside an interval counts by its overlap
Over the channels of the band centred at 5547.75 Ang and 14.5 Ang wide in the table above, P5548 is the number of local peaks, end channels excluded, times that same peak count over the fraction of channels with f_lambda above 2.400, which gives 7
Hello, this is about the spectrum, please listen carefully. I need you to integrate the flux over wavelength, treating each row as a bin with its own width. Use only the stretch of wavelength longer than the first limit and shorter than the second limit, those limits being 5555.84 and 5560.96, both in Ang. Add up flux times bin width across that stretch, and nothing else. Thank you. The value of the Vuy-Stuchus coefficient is 12.31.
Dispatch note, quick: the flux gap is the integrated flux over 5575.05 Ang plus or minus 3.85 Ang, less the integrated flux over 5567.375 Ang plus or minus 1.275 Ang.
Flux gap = 13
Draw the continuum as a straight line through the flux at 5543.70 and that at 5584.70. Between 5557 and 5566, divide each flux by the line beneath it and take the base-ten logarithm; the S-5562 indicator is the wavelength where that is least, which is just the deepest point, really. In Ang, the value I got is 5564.16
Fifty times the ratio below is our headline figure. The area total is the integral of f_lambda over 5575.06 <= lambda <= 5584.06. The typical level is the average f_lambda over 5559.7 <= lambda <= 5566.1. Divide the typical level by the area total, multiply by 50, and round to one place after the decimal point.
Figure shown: 5.5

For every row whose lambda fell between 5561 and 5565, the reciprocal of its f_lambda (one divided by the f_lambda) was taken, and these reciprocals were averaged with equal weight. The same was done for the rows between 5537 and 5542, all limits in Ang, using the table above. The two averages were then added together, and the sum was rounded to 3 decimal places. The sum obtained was 0.838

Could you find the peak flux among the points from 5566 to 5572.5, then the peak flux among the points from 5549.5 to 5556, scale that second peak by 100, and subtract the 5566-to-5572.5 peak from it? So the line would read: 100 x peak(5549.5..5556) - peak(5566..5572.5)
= 243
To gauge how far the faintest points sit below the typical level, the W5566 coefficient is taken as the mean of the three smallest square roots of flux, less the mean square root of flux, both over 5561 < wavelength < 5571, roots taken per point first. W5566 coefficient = -0.021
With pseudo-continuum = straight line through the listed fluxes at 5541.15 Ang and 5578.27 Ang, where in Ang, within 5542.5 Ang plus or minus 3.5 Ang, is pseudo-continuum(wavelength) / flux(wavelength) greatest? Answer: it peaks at 5539.87 Ang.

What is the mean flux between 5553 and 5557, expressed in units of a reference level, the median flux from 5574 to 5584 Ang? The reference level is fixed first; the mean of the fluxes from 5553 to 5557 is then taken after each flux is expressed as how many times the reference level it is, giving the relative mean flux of 0.96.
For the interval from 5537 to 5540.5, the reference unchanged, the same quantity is 0.98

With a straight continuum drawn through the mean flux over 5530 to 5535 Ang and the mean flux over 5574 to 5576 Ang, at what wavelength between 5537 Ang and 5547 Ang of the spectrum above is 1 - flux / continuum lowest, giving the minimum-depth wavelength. 5543.70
